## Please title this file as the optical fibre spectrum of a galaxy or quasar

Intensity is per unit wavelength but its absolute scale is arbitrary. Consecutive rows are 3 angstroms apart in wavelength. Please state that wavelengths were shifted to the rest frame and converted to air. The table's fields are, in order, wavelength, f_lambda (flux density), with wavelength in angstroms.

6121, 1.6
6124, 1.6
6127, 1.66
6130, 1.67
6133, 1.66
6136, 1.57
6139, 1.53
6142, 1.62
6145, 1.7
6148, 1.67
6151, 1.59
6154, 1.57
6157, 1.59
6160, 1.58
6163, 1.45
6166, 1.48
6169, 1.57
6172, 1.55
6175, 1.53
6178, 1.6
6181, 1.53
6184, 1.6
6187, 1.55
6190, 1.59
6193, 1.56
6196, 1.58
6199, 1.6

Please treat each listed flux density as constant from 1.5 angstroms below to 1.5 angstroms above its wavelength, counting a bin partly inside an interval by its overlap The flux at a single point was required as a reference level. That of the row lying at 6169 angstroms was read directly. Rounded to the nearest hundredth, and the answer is 1.57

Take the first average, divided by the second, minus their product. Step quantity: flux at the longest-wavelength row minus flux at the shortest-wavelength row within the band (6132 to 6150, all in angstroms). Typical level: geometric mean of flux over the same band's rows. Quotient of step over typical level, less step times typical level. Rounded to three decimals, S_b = -0.010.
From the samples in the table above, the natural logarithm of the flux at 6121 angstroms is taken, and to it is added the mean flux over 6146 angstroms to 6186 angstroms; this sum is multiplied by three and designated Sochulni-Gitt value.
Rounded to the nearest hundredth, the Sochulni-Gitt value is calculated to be 6.10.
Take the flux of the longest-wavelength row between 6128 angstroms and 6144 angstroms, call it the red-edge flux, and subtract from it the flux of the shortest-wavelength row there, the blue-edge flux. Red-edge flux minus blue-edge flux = -0.05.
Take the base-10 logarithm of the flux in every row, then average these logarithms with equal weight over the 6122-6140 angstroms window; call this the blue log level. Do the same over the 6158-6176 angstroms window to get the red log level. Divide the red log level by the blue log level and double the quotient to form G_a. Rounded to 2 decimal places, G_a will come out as 1.77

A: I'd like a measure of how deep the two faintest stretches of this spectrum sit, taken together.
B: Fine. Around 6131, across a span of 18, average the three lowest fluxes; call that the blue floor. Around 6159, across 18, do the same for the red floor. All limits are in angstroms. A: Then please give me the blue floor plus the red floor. 3.07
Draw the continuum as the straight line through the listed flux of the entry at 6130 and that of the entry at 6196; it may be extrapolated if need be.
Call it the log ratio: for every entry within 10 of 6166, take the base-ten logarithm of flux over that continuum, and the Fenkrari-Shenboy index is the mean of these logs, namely -0.024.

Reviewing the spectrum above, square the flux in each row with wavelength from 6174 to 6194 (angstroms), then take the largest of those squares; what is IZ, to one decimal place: 2.6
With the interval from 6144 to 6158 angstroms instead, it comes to 2.9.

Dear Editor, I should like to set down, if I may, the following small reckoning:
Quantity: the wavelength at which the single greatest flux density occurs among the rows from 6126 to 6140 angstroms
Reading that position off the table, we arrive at 6130 angstroms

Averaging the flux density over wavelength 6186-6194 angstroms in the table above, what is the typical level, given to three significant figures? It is 1.57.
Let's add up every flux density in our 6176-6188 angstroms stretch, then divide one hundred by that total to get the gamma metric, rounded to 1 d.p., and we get 15.9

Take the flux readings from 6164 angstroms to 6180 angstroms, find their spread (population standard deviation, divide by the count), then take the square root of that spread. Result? 0.20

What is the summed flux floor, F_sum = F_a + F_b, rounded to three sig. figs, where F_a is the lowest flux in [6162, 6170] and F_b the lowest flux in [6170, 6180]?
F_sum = 2.98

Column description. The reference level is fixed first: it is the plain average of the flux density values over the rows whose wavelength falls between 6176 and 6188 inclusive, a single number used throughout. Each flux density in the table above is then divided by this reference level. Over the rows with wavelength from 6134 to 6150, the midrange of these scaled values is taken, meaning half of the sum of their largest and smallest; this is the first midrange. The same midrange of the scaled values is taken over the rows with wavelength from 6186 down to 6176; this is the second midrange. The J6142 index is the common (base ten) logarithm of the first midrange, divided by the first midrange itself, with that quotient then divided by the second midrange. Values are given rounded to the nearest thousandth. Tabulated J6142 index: 0.012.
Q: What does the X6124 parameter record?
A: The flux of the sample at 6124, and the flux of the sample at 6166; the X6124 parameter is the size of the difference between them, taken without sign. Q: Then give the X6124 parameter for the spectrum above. 0.12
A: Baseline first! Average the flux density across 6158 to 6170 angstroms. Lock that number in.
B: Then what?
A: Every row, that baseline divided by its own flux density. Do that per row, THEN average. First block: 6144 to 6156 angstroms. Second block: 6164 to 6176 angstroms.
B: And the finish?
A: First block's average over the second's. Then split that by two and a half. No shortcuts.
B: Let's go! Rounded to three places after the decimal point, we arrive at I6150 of 0.376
